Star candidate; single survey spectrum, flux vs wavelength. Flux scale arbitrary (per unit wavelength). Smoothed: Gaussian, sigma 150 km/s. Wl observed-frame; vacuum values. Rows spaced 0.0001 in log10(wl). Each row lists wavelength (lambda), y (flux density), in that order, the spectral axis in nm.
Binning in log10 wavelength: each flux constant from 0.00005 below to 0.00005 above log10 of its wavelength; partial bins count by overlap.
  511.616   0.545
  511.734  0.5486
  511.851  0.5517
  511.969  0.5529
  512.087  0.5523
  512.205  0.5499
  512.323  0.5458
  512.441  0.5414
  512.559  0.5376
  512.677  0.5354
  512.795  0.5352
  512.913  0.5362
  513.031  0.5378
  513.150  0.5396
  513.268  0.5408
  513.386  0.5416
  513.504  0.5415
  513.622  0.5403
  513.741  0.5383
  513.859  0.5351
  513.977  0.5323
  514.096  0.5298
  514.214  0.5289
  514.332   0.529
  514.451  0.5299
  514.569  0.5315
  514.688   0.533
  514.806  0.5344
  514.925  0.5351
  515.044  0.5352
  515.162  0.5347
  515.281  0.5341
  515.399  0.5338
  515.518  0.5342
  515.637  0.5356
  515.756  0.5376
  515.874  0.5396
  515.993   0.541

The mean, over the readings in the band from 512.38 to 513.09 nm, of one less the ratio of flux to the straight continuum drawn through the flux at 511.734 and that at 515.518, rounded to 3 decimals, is 0.014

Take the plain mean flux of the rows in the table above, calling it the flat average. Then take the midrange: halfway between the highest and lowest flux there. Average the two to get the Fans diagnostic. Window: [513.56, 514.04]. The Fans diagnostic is 0.536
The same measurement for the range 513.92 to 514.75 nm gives 0.531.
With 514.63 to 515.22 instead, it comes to 0.534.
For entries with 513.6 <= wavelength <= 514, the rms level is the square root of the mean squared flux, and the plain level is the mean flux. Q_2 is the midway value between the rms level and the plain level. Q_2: 0.5365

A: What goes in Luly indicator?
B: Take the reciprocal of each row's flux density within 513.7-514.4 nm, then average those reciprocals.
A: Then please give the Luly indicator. 1.88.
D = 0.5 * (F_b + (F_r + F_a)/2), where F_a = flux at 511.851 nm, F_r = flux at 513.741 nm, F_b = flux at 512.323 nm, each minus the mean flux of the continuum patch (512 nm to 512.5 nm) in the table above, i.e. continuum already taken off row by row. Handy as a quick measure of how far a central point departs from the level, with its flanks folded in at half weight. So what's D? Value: -0.0020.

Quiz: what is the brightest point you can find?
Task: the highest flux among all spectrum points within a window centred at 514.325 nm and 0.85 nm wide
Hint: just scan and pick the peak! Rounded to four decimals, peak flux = 0.5330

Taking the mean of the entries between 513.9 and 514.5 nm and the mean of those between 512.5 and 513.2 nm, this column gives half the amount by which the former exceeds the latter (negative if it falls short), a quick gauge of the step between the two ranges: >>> -0.003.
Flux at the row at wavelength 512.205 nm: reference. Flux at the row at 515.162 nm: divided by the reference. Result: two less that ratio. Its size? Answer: 1.028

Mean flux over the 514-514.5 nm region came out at 0.529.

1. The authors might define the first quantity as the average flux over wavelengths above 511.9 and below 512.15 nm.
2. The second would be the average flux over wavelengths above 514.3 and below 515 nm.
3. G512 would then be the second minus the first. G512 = -0.020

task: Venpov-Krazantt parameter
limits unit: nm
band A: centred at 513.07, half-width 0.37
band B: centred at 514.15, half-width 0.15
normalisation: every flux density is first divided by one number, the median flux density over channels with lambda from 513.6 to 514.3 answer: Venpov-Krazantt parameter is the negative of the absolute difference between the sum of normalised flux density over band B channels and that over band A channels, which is -4.1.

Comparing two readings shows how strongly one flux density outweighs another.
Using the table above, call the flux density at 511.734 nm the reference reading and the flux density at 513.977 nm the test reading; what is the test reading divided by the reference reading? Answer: 0.97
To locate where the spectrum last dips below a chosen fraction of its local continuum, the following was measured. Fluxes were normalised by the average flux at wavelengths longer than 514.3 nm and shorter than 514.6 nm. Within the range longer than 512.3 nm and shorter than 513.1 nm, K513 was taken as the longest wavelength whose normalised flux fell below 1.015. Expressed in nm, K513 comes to 513.031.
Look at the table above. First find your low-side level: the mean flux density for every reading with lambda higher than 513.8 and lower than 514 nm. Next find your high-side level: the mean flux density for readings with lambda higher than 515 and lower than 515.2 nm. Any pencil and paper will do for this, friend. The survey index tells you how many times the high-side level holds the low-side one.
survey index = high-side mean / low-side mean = 1.002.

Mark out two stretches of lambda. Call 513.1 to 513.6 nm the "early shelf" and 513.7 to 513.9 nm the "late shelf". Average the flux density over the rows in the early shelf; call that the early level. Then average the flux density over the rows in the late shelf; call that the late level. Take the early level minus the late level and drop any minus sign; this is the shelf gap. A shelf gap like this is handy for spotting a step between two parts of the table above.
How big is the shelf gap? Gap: 0.0042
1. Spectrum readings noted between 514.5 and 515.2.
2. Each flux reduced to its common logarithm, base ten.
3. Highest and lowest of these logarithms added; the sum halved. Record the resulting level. -0.273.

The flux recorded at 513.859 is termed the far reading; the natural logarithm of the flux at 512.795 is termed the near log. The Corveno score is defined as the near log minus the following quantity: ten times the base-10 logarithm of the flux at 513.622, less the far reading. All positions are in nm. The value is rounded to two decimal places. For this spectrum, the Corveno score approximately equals 2.58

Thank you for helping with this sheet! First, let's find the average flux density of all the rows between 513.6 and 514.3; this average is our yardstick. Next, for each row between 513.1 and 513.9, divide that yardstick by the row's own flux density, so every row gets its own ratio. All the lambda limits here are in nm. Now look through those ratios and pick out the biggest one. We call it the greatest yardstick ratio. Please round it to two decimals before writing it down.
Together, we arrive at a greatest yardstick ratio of 1.00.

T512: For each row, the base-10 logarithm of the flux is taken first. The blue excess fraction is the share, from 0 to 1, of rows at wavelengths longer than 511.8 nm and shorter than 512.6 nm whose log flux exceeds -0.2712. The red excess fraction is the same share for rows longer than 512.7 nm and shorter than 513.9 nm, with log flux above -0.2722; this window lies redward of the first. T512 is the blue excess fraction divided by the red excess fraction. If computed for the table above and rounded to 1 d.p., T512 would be 1.0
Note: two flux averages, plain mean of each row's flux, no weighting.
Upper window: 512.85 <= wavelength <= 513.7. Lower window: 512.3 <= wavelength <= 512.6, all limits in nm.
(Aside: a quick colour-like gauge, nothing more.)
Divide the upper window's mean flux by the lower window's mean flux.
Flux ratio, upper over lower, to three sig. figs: 0.996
